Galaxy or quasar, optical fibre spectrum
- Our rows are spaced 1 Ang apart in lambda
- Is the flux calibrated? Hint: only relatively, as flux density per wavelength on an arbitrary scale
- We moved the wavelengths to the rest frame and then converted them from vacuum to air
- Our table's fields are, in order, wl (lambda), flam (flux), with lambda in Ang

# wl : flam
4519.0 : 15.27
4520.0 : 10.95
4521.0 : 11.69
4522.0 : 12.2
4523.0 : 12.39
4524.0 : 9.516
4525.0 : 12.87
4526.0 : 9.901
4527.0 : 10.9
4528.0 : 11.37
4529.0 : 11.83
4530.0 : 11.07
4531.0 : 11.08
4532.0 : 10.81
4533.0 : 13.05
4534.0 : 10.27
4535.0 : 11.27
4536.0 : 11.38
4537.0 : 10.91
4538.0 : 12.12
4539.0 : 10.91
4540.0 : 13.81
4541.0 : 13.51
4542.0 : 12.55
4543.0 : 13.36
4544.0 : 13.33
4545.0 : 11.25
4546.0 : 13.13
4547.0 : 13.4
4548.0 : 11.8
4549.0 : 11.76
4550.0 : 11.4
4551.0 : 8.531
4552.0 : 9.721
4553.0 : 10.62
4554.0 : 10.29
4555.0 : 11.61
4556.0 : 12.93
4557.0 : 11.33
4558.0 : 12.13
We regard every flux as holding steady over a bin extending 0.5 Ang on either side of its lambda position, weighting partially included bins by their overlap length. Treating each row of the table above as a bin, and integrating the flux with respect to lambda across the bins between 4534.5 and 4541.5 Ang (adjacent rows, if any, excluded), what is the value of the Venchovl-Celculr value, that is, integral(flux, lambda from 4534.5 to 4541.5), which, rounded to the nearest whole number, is 84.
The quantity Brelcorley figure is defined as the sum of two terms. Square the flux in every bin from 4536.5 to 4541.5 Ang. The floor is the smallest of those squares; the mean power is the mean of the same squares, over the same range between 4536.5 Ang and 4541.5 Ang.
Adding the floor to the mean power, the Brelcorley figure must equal 271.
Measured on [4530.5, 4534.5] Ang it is 234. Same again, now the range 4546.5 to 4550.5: 277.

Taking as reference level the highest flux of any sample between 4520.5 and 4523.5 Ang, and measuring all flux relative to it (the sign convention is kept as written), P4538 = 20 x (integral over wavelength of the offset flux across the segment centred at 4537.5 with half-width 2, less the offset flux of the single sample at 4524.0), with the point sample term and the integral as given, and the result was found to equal -27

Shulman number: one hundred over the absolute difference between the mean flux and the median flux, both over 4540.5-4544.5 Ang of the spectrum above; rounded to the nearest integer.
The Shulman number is 635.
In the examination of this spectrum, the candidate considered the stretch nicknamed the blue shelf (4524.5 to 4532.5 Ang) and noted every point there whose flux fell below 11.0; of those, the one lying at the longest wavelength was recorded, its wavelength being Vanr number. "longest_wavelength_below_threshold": 4532.0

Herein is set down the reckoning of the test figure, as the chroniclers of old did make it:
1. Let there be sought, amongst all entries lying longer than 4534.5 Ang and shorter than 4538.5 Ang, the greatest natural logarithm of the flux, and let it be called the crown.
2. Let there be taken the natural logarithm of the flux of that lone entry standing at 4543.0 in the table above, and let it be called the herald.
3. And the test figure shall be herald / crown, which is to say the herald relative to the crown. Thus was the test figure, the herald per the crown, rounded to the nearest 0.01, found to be 1.04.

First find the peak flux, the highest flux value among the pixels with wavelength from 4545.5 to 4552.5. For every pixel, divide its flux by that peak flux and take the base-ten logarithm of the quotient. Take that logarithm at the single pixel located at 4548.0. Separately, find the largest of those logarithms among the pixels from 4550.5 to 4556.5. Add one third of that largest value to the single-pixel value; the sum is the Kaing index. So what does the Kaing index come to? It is -0.060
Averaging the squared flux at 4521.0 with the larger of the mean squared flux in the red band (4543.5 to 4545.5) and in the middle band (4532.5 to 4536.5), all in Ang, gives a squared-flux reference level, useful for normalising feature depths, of 144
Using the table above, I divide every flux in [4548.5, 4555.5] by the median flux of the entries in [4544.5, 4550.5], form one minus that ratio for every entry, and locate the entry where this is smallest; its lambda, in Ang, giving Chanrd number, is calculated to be 4549.0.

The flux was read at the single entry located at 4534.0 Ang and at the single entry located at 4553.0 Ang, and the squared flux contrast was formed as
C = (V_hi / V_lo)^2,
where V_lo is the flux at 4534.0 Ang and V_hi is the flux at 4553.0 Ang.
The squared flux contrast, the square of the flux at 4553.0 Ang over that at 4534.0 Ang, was 1.1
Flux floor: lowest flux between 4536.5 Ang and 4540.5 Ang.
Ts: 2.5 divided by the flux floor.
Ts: 0.229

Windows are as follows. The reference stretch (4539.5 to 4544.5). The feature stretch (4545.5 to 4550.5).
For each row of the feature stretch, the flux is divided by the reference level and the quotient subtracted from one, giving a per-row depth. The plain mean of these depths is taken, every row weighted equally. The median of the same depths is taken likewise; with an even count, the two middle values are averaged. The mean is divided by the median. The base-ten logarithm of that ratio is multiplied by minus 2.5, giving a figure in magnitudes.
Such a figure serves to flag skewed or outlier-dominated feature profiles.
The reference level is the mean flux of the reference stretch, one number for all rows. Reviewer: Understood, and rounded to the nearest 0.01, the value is 0.43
